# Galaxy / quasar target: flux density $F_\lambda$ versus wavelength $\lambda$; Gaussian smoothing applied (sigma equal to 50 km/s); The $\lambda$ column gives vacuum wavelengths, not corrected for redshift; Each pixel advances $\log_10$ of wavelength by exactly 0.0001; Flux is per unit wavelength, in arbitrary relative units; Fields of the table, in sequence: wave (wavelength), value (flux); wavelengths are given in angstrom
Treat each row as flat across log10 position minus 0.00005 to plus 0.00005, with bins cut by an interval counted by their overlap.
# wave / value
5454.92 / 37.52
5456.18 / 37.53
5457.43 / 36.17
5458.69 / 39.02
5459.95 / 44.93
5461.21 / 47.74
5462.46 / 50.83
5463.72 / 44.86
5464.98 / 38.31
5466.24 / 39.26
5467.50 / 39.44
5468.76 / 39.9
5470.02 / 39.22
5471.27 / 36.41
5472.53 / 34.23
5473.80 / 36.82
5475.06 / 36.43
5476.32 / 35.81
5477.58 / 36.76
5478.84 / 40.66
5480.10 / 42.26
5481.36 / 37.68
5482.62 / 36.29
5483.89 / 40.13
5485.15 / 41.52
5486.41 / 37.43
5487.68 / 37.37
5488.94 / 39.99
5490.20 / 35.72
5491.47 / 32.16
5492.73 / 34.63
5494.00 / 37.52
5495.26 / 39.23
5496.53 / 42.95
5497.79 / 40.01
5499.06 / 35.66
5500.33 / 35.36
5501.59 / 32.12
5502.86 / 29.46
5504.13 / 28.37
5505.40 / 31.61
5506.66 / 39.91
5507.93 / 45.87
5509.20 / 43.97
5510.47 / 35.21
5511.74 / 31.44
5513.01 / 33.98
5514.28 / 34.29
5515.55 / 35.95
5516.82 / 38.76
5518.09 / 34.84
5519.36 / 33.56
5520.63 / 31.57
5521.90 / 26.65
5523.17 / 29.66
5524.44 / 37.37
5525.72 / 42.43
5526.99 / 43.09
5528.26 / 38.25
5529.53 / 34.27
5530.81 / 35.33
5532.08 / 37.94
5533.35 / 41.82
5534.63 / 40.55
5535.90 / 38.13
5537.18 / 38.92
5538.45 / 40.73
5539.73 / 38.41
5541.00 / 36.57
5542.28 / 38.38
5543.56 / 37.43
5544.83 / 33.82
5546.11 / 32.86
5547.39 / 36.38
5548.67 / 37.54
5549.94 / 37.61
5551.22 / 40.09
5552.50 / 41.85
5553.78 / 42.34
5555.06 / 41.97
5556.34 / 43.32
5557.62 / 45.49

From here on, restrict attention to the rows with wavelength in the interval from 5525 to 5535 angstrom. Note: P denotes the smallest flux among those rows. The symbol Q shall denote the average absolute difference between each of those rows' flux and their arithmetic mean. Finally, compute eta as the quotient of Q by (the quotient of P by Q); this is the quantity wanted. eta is 0.22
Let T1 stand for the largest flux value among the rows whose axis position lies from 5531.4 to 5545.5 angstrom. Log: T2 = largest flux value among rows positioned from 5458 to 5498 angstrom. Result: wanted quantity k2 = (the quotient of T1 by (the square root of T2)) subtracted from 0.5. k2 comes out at -5.4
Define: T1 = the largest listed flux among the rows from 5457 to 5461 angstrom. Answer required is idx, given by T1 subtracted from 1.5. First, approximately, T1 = 44.93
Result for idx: -43.4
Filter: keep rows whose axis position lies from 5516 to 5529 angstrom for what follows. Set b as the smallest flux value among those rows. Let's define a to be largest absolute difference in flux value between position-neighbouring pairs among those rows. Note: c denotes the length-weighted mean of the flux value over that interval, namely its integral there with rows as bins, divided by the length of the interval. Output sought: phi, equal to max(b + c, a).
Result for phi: 62.3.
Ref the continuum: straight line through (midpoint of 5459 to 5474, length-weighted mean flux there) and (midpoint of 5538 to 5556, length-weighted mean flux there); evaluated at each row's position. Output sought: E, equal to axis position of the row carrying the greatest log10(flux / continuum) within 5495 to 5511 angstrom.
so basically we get 5507.93 angstrom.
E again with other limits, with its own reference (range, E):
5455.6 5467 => 5462.46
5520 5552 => 5526.99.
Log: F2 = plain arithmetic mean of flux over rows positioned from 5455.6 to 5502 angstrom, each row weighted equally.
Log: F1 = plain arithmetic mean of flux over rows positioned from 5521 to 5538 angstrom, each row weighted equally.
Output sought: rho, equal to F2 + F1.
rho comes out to 76.0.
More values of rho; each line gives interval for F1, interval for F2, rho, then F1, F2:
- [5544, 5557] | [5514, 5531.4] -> 74.2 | 38.8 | 35.4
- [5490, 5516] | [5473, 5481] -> 74.1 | 36.0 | 38.1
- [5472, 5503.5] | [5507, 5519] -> 74.3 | 37.1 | 37.1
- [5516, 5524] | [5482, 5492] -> 70.1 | 32.5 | 37.6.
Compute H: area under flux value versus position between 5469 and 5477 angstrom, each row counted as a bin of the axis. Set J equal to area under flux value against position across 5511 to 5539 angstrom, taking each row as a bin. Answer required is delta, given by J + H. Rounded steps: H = 293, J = 1017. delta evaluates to 1311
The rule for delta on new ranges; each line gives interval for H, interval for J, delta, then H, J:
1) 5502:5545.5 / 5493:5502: 1922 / 1584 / 338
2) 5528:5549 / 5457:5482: 1783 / 787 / 997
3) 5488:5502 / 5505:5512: 787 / 517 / 270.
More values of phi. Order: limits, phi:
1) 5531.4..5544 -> 75.5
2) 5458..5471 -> 80.5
